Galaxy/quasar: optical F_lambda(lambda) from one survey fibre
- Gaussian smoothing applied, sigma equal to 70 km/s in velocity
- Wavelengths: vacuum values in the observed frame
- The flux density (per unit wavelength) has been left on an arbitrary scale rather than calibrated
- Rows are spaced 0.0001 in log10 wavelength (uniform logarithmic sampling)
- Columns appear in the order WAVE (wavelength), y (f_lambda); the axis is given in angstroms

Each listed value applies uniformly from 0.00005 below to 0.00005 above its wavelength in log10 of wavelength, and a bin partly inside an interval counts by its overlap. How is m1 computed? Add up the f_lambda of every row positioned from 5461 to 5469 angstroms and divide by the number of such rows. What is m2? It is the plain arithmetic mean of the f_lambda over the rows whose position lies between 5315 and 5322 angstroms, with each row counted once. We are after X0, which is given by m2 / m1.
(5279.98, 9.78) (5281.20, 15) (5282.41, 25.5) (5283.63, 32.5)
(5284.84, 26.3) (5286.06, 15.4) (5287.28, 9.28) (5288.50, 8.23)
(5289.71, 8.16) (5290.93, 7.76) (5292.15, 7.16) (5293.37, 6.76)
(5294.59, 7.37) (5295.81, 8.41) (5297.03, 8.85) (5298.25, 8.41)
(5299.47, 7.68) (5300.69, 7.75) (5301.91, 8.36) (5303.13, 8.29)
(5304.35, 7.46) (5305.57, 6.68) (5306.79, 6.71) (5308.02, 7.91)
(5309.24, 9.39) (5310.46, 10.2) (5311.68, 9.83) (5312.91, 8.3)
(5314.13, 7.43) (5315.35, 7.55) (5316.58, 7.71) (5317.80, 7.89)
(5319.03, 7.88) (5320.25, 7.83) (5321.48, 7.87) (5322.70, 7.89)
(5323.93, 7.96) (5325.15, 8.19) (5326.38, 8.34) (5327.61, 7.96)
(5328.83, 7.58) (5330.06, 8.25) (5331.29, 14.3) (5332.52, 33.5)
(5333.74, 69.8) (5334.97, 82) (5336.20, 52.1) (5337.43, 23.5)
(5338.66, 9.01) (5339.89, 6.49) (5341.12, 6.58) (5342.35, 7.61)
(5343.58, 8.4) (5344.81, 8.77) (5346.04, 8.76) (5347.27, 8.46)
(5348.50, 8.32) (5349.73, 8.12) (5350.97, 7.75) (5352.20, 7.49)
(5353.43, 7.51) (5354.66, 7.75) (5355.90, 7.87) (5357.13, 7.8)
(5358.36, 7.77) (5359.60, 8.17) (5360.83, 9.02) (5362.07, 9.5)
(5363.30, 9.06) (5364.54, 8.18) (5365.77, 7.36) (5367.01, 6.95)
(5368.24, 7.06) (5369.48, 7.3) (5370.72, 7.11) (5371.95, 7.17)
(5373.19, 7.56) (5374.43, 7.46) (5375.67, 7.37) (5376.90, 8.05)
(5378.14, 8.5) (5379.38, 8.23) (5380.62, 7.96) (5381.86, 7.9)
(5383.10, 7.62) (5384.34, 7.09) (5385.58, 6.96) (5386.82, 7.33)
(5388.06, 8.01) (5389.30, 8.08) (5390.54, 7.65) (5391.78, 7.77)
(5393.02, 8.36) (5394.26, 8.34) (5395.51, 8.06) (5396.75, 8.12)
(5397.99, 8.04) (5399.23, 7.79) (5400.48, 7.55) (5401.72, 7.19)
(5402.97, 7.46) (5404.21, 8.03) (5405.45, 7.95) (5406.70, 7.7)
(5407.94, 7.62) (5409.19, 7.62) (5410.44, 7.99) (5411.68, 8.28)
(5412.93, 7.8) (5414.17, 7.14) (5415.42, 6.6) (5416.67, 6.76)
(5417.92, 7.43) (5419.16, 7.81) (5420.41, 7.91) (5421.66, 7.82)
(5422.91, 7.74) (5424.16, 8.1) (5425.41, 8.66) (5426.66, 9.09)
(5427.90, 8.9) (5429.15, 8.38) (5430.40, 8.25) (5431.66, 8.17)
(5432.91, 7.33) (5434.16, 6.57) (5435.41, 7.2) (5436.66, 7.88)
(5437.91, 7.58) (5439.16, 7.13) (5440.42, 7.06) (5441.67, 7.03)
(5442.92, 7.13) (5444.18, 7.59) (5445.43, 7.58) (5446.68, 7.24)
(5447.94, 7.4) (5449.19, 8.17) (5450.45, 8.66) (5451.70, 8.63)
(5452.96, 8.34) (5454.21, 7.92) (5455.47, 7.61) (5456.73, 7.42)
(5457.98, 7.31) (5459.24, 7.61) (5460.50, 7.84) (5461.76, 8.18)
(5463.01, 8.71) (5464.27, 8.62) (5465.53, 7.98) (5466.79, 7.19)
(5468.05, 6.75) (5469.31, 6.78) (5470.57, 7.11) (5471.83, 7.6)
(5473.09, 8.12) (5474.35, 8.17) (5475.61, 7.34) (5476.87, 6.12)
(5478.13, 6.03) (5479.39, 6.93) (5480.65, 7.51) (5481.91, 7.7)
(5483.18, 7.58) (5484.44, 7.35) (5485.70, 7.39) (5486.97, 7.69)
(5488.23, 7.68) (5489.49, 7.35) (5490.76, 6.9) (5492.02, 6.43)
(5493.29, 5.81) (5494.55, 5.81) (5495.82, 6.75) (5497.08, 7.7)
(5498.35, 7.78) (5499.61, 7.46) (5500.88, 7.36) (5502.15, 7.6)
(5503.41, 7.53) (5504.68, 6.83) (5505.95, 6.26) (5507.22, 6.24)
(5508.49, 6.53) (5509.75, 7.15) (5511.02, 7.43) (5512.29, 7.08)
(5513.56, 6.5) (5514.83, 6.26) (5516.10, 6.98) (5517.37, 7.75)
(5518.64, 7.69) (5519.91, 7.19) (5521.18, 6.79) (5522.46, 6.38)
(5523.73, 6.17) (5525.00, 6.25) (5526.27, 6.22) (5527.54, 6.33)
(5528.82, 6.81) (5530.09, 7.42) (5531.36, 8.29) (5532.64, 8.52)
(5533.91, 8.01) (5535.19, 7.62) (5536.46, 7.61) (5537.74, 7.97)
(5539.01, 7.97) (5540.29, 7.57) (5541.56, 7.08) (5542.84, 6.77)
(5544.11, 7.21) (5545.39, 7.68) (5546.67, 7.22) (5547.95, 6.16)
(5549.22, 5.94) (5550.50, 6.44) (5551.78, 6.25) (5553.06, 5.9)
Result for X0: 0.99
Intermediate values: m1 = 7.9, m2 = 7.8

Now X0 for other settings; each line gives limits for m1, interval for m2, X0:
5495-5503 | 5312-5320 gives 1.05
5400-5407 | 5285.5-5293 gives 1.22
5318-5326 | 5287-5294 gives 0.99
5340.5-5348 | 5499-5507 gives 0.89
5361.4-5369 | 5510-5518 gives 0.87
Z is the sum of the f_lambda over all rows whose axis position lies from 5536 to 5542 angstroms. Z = 38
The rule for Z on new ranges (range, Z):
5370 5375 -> 29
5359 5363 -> 27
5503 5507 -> 21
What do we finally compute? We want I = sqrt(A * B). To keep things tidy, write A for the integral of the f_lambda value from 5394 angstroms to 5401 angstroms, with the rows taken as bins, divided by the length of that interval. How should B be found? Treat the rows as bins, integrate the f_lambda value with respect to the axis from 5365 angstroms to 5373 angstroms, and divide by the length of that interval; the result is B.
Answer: 7.6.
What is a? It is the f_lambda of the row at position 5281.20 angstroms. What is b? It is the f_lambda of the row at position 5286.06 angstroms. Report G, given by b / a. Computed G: 1.03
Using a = 15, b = 15.4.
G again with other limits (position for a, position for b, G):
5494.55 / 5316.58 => 1.33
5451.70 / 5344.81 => 1.02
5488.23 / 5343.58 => 1.09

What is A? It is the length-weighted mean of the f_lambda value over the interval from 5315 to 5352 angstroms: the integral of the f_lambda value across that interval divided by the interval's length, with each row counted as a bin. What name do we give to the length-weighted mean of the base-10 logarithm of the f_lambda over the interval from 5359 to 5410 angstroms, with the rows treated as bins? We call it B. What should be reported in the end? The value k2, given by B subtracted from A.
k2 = 14.6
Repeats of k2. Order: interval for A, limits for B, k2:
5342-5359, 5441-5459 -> 7.1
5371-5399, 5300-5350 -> 6.8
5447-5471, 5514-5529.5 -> 7.0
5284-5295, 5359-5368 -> 10.3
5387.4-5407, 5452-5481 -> 7.0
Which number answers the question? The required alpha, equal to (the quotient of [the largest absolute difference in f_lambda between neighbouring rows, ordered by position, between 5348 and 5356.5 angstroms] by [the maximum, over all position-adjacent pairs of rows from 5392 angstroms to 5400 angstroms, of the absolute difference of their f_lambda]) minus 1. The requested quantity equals 0.3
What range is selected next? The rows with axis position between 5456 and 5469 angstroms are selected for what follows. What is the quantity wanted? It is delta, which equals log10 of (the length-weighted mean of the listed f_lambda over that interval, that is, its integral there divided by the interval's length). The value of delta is 0.89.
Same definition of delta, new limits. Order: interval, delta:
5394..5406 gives 0.89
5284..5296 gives 1.04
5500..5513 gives 0.85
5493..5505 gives 0.85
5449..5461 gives 0.90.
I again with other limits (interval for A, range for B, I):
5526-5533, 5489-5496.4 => 6.9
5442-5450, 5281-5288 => 12.5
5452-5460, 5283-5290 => 11.5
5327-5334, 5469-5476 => 12.7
